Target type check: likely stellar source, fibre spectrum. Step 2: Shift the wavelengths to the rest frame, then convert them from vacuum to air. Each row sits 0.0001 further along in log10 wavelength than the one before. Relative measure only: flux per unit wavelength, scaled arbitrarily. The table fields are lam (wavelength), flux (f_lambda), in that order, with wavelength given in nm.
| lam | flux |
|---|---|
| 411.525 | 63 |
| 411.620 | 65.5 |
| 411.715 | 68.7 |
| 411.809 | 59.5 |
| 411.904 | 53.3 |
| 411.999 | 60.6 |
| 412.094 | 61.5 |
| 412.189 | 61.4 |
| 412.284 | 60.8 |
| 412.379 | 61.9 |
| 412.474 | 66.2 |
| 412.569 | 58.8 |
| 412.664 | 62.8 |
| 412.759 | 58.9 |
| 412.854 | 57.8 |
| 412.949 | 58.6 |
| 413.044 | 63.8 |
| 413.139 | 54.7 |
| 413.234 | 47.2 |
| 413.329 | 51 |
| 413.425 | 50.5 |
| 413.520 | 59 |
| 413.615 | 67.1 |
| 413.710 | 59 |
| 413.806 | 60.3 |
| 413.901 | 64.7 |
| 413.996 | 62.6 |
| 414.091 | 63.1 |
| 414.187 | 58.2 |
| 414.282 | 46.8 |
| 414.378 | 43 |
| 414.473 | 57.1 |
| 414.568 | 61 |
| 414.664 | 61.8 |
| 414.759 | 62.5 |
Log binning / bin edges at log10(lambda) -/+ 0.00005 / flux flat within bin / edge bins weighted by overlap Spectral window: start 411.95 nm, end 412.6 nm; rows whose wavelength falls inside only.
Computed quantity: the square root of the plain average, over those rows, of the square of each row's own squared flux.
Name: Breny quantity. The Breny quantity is 3808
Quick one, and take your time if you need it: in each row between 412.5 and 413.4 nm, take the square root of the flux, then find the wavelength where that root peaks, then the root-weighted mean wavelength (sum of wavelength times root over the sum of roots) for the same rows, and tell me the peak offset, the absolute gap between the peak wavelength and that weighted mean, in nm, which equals 0.10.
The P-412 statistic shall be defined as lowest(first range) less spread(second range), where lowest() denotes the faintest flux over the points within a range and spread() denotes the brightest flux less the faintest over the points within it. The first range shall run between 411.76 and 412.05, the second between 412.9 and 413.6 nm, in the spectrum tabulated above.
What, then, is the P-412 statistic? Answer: 37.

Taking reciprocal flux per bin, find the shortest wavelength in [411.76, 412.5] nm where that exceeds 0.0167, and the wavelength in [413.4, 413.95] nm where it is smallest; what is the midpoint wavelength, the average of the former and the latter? 412.71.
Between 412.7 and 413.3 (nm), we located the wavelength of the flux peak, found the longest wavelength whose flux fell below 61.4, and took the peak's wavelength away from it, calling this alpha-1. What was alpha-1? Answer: 0.19 nm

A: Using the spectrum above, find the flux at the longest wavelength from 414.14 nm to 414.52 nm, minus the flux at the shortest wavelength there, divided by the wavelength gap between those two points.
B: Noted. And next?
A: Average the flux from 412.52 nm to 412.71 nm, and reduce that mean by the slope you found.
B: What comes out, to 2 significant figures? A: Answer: 65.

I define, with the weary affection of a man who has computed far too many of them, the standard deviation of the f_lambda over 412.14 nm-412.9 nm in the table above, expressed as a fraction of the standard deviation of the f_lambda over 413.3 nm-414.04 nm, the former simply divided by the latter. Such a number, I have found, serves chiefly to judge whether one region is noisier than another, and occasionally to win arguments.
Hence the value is 0.5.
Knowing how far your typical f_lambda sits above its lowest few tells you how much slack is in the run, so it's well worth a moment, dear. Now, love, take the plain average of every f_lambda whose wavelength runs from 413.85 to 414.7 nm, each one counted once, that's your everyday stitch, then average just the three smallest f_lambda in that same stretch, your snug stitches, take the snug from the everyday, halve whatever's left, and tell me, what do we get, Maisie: 4.3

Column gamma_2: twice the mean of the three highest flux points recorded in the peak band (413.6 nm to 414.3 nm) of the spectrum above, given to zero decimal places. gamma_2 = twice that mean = 130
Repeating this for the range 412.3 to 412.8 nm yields 127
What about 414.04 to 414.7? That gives 124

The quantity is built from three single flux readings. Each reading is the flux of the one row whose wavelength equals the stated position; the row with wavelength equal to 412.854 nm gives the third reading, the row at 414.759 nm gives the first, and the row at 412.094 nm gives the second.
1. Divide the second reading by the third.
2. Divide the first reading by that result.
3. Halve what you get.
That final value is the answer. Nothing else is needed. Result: 29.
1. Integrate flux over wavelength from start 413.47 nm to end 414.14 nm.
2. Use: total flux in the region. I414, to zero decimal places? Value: 42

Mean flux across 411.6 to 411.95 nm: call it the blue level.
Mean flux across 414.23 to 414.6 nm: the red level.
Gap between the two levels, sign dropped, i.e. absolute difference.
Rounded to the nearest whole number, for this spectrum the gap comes 10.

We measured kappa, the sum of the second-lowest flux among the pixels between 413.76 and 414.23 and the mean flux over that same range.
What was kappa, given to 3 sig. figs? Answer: 122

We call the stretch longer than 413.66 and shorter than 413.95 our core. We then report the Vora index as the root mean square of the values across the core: 61.4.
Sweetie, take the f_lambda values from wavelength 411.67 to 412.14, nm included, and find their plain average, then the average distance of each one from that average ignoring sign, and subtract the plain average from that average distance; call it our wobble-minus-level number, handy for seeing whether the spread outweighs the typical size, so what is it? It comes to -57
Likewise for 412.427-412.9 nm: -58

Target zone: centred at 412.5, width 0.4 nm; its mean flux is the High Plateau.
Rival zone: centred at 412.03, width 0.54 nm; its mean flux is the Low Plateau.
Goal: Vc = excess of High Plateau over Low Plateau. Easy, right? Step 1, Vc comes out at 3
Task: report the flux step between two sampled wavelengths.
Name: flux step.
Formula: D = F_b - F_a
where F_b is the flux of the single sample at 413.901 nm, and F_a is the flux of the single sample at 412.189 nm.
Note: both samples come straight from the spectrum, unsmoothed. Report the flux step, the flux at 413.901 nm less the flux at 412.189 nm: 3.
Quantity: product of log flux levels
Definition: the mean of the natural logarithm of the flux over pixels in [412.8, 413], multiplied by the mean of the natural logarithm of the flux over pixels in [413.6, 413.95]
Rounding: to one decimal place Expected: 16.8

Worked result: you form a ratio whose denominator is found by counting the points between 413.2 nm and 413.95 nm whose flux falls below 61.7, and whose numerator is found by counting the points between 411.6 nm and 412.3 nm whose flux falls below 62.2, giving 1.0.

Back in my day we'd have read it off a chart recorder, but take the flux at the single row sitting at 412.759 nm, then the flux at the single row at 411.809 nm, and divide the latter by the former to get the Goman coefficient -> 1.01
